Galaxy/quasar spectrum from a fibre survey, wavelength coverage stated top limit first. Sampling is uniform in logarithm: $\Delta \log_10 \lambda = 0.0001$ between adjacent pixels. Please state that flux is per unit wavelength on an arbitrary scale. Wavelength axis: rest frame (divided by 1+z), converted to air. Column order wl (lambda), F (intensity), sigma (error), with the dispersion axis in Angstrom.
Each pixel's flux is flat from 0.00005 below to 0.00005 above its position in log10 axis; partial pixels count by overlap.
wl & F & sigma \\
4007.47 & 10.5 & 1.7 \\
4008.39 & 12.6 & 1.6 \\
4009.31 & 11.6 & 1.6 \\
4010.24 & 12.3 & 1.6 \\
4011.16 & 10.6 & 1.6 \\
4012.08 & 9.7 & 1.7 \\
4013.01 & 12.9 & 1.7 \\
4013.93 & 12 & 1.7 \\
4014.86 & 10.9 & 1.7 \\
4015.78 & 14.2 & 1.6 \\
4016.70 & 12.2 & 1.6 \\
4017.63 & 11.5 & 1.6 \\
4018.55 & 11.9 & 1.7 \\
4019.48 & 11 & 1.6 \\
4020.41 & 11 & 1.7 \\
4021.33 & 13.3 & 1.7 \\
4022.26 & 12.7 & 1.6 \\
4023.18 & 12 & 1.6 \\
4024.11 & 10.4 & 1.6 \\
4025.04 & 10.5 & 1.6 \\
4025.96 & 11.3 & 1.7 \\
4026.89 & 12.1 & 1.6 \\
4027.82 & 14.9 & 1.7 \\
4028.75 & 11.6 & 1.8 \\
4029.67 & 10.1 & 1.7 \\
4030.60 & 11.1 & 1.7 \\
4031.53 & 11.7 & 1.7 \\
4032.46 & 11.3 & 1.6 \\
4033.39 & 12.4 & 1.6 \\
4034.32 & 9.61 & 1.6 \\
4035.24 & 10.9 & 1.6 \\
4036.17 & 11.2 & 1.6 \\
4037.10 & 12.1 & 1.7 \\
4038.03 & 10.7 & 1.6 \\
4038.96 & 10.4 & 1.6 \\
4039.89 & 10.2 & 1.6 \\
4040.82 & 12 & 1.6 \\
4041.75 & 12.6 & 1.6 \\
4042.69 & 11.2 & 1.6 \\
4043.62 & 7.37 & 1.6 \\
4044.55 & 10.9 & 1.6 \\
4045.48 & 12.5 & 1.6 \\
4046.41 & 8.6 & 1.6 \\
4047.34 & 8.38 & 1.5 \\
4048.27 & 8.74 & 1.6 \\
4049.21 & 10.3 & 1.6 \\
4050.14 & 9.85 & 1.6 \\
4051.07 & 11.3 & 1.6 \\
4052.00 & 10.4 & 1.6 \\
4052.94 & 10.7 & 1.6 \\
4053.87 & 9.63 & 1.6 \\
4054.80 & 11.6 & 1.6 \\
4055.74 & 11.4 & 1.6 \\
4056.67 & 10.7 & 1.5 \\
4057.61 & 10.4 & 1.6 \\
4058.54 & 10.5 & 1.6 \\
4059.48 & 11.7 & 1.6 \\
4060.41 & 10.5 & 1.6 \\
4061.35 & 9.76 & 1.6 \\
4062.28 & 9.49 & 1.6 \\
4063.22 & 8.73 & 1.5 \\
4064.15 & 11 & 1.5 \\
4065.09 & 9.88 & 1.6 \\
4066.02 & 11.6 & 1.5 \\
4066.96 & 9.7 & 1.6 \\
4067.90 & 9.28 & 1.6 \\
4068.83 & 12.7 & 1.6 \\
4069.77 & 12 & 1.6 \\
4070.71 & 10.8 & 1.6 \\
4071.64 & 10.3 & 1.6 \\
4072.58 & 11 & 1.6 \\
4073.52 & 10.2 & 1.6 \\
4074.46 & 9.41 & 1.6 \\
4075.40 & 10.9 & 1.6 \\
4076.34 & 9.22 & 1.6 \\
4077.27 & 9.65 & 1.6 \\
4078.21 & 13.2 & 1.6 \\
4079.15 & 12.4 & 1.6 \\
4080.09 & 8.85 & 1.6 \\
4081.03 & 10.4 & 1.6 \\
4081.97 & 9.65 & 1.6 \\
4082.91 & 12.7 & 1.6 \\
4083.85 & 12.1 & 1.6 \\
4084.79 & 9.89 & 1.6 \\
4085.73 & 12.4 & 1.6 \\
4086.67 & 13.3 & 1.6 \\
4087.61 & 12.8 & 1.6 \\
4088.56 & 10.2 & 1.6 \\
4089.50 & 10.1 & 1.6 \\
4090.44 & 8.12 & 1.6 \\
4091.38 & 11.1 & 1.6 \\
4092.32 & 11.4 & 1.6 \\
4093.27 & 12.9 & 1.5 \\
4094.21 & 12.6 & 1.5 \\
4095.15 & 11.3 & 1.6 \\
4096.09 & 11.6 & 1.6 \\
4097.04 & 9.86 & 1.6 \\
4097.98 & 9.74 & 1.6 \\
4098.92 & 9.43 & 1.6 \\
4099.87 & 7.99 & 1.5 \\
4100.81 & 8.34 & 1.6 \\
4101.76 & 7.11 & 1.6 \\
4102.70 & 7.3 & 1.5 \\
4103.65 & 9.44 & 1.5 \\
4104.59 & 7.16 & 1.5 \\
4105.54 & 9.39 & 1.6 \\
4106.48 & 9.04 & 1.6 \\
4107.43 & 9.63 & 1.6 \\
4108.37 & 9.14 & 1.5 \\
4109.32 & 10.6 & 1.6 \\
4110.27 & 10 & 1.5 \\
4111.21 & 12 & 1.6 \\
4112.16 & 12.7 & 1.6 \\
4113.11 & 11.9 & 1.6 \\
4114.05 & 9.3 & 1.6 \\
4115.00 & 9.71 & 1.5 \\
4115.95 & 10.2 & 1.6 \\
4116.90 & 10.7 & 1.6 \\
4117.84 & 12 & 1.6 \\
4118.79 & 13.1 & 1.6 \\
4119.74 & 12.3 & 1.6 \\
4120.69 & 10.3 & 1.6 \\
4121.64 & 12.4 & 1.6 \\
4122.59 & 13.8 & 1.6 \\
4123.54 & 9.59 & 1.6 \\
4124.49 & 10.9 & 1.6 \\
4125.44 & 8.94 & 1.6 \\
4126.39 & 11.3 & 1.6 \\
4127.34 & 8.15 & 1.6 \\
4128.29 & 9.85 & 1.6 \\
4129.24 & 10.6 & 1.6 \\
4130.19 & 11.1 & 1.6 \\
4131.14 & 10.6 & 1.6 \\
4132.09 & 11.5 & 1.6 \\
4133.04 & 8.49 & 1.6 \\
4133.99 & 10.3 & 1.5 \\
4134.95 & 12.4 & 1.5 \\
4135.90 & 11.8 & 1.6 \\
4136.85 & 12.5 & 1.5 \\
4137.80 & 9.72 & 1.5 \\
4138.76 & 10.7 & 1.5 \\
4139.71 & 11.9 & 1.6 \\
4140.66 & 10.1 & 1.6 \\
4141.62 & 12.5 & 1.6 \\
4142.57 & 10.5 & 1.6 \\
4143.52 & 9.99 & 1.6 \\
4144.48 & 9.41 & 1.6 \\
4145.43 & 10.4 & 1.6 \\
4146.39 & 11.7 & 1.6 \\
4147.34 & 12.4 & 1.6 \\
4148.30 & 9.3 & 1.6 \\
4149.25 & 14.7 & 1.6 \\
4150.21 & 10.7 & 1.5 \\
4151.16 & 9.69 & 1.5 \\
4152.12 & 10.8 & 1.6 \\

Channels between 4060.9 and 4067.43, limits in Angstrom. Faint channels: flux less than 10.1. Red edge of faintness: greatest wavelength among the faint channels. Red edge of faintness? 4066.96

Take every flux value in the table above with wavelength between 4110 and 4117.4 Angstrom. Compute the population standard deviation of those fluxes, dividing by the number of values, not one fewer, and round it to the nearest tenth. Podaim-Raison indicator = 1.2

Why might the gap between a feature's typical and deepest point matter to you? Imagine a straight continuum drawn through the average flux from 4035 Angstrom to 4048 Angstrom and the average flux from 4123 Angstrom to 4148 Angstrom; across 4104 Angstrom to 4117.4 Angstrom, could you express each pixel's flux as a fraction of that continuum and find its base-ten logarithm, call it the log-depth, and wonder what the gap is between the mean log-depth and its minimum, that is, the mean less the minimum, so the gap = 0.145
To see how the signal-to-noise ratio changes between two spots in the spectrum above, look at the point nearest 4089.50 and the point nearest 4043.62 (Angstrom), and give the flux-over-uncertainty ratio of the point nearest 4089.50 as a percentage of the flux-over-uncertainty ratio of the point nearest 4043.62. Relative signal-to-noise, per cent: 137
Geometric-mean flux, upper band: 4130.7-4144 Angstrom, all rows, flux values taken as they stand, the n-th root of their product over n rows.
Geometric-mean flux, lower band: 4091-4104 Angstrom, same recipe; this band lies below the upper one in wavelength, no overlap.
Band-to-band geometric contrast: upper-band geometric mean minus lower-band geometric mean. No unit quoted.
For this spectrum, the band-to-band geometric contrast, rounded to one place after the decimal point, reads 1.0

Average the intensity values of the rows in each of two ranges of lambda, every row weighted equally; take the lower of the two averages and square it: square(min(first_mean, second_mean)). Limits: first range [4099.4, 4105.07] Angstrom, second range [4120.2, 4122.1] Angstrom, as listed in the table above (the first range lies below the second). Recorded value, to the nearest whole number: 62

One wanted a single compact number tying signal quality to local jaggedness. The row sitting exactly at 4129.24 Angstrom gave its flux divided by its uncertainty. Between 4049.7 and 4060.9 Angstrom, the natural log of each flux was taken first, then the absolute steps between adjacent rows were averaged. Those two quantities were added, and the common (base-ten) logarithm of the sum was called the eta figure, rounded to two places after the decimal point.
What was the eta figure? 0.83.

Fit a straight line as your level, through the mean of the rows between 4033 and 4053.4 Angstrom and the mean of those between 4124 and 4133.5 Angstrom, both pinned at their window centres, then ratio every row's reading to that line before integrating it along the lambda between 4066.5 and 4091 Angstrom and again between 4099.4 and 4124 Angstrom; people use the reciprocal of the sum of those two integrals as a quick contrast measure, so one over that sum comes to 0.0200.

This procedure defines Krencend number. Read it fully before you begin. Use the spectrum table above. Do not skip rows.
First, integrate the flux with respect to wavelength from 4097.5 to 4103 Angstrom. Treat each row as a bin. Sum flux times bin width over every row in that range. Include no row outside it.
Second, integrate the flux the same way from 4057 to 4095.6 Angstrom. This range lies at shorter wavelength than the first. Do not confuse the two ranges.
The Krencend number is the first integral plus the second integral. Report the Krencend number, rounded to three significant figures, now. 464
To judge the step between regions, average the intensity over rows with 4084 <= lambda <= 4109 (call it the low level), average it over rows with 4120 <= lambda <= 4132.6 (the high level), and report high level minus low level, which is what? 0.6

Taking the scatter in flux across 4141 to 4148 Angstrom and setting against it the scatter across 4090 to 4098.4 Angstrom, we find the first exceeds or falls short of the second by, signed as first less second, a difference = -0.3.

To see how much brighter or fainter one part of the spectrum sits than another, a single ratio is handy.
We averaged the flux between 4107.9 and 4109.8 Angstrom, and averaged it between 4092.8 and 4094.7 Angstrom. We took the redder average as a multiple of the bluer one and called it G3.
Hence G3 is 0.77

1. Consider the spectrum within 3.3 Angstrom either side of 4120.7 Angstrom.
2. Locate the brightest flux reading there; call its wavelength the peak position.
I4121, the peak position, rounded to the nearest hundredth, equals 4122.59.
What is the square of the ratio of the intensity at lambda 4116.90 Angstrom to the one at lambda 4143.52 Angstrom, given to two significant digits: 1.1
